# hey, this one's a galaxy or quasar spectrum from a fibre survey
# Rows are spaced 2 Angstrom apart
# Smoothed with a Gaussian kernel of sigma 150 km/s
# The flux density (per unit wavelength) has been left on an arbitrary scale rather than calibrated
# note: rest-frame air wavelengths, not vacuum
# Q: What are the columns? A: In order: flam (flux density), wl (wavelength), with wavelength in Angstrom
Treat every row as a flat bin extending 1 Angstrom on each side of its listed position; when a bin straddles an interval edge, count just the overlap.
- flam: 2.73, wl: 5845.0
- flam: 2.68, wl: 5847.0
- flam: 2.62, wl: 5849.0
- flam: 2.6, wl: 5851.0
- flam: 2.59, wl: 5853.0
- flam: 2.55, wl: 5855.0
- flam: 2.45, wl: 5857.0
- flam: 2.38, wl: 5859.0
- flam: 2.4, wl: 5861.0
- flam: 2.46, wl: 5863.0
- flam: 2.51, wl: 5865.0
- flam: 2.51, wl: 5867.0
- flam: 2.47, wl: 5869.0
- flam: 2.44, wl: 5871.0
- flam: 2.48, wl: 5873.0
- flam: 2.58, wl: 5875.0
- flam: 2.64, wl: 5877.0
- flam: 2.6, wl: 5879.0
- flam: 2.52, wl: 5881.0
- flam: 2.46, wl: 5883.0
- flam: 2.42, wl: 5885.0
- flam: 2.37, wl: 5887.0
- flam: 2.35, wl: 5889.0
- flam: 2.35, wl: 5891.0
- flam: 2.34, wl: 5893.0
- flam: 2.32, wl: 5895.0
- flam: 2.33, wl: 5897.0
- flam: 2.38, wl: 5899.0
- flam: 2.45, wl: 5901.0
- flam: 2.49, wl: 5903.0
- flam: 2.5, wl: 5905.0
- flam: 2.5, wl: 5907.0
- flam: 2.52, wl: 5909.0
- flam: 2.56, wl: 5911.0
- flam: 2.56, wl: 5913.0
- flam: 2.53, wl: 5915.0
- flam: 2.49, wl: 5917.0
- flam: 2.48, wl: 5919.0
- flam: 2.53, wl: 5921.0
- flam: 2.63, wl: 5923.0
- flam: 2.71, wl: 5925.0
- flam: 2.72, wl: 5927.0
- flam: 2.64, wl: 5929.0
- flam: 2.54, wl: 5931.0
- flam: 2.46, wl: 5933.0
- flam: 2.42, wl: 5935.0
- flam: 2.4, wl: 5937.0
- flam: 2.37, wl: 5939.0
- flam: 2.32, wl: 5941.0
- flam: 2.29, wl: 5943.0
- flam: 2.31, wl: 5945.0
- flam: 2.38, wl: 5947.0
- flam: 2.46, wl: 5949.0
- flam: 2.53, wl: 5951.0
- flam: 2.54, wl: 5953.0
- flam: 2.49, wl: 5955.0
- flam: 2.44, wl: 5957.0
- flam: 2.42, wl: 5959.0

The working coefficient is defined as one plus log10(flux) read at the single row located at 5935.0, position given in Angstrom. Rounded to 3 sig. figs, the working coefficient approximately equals 1.38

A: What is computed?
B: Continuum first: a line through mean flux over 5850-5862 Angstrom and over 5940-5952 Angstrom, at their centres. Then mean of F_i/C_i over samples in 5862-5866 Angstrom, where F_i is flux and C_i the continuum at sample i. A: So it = 1.00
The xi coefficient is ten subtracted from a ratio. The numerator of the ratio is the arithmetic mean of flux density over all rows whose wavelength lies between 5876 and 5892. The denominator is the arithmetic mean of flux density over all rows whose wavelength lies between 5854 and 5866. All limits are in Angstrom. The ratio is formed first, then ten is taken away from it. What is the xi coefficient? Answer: -9.00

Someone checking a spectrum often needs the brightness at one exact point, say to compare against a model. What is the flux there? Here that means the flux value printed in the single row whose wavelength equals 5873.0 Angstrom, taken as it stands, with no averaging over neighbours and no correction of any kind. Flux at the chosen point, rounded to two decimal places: 2.48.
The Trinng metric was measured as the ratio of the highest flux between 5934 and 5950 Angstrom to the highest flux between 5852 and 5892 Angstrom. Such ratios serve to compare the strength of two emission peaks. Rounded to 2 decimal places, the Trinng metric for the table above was 0.93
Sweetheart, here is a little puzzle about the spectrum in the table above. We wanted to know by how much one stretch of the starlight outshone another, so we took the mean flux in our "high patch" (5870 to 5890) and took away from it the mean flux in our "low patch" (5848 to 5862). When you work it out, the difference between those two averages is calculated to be -0.03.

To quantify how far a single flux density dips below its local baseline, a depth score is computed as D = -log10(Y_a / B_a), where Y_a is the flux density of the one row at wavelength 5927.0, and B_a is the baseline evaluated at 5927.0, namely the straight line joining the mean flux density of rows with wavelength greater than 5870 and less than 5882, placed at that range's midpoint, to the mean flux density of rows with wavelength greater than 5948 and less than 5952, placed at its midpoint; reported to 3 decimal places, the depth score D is -0.035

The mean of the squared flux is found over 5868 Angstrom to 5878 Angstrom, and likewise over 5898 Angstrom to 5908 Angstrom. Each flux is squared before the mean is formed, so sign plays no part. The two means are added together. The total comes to 12.44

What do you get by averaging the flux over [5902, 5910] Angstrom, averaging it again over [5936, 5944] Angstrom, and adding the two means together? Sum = 4.85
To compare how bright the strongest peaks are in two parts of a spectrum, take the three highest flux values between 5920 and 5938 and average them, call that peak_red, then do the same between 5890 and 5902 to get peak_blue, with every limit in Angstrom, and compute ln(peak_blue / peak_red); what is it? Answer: -0.12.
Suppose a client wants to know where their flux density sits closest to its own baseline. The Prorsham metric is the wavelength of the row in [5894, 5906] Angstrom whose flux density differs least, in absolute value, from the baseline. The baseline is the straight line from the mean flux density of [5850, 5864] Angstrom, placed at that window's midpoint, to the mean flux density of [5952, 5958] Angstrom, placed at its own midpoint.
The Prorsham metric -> 5903.0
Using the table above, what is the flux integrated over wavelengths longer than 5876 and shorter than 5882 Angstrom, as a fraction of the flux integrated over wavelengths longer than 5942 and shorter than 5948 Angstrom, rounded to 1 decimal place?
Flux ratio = 1.1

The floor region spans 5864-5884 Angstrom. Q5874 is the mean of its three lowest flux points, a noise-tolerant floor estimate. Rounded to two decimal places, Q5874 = 2.46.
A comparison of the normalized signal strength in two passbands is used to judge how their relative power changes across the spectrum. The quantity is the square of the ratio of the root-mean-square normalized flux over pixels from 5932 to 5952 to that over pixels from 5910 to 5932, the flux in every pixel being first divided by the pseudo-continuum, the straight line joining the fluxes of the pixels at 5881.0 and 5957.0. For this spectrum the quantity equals 0.88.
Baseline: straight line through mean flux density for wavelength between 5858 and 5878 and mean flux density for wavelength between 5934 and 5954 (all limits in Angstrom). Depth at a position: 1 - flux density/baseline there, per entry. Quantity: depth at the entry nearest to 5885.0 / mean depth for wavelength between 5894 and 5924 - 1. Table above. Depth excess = -2.1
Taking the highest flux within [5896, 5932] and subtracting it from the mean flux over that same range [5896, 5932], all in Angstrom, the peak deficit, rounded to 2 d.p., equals -0.19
